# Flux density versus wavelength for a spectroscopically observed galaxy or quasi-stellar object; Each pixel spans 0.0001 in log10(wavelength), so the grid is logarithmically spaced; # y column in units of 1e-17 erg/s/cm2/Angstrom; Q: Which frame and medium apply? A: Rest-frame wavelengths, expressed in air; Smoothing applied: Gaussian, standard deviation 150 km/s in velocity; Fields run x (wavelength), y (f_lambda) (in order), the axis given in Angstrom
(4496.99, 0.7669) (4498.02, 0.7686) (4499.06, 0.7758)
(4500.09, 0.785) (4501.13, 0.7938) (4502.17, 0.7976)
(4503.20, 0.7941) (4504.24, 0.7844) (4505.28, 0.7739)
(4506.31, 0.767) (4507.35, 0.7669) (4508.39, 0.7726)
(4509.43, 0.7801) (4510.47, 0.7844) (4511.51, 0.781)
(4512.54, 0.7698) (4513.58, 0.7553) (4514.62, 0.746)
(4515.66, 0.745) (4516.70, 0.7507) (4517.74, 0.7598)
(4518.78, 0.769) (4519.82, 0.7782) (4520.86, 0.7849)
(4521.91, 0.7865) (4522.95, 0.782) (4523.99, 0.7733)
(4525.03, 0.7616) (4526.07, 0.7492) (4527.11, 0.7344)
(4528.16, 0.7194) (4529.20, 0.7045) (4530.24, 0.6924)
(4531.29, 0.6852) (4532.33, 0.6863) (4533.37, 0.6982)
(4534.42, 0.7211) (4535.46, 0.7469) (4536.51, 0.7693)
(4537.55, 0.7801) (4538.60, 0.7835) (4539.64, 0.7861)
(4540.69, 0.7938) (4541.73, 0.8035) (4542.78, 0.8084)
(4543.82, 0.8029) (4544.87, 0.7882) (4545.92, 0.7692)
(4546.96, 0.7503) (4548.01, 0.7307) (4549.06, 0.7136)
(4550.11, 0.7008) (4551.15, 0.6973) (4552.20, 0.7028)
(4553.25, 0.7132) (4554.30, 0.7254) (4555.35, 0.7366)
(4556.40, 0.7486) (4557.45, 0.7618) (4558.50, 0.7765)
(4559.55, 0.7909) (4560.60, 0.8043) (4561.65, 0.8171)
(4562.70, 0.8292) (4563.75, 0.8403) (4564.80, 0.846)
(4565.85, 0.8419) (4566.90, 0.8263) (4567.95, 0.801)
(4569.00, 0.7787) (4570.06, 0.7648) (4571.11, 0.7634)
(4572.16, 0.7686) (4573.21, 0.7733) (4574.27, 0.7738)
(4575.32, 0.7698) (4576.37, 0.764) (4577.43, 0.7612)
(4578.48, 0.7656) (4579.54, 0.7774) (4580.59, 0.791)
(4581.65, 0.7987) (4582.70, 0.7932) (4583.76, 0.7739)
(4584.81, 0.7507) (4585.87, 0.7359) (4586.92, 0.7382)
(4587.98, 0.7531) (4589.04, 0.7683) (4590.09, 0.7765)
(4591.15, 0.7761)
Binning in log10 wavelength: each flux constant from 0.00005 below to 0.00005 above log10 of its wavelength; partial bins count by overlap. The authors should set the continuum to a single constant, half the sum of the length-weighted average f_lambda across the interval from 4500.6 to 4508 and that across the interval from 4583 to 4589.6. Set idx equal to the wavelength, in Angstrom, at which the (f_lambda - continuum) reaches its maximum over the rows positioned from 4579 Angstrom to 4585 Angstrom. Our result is 4581.65 Angstrom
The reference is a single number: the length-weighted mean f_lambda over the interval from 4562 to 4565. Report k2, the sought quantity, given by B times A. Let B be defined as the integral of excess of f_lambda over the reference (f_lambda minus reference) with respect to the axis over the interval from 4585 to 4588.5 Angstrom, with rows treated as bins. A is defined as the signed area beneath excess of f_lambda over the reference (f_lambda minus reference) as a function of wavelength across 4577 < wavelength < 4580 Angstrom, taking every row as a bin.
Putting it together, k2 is 0.068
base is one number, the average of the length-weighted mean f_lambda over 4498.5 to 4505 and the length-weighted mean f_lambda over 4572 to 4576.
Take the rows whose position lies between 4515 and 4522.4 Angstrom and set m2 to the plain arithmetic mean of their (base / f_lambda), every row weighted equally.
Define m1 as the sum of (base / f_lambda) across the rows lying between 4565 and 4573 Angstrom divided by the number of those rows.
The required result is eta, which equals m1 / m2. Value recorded 0.970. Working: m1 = 0.99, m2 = 1.02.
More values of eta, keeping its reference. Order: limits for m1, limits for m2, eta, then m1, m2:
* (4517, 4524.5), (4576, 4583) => 1.003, 1.00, 1.00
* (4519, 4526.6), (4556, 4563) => 1.020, 1.01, 0.99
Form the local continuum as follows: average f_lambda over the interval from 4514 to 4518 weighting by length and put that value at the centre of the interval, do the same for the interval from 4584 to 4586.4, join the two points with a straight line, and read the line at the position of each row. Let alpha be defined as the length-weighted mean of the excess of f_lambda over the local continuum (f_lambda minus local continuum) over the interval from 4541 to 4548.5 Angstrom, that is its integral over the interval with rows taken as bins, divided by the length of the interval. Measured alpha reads 0.030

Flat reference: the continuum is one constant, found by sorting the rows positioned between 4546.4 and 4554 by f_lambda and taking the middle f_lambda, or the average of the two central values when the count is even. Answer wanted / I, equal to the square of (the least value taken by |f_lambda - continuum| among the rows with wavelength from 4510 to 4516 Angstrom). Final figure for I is 0.0010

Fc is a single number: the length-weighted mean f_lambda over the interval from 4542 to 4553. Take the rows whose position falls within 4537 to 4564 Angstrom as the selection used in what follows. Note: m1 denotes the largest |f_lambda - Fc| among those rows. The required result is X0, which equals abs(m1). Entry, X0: 0.094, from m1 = 0.094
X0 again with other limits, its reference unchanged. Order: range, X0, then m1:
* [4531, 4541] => 0.062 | 0.062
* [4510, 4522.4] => 0.040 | 0.040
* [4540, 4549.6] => 0.062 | 0.062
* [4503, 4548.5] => 0.062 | 0.062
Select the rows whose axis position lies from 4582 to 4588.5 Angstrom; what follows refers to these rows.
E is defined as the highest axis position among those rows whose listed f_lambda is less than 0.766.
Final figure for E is 4587.98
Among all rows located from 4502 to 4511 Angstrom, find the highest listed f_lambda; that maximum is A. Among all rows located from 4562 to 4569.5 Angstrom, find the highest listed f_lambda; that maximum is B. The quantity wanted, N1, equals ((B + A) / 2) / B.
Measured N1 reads 0.97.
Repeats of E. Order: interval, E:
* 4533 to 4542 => 4535.46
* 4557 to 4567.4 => 4557.45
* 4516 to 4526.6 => 4526.07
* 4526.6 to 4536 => 4535.46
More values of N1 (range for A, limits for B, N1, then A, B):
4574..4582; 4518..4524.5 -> 1.01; 0.7987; 0.7865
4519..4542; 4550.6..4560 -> 1.01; 0.8035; 0.7909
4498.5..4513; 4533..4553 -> 0.99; 0.7976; 0.8084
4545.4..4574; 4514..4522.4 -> 1.04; 0.846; 0.7865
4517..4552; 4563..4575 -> 0.98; 0.8084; 0.846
